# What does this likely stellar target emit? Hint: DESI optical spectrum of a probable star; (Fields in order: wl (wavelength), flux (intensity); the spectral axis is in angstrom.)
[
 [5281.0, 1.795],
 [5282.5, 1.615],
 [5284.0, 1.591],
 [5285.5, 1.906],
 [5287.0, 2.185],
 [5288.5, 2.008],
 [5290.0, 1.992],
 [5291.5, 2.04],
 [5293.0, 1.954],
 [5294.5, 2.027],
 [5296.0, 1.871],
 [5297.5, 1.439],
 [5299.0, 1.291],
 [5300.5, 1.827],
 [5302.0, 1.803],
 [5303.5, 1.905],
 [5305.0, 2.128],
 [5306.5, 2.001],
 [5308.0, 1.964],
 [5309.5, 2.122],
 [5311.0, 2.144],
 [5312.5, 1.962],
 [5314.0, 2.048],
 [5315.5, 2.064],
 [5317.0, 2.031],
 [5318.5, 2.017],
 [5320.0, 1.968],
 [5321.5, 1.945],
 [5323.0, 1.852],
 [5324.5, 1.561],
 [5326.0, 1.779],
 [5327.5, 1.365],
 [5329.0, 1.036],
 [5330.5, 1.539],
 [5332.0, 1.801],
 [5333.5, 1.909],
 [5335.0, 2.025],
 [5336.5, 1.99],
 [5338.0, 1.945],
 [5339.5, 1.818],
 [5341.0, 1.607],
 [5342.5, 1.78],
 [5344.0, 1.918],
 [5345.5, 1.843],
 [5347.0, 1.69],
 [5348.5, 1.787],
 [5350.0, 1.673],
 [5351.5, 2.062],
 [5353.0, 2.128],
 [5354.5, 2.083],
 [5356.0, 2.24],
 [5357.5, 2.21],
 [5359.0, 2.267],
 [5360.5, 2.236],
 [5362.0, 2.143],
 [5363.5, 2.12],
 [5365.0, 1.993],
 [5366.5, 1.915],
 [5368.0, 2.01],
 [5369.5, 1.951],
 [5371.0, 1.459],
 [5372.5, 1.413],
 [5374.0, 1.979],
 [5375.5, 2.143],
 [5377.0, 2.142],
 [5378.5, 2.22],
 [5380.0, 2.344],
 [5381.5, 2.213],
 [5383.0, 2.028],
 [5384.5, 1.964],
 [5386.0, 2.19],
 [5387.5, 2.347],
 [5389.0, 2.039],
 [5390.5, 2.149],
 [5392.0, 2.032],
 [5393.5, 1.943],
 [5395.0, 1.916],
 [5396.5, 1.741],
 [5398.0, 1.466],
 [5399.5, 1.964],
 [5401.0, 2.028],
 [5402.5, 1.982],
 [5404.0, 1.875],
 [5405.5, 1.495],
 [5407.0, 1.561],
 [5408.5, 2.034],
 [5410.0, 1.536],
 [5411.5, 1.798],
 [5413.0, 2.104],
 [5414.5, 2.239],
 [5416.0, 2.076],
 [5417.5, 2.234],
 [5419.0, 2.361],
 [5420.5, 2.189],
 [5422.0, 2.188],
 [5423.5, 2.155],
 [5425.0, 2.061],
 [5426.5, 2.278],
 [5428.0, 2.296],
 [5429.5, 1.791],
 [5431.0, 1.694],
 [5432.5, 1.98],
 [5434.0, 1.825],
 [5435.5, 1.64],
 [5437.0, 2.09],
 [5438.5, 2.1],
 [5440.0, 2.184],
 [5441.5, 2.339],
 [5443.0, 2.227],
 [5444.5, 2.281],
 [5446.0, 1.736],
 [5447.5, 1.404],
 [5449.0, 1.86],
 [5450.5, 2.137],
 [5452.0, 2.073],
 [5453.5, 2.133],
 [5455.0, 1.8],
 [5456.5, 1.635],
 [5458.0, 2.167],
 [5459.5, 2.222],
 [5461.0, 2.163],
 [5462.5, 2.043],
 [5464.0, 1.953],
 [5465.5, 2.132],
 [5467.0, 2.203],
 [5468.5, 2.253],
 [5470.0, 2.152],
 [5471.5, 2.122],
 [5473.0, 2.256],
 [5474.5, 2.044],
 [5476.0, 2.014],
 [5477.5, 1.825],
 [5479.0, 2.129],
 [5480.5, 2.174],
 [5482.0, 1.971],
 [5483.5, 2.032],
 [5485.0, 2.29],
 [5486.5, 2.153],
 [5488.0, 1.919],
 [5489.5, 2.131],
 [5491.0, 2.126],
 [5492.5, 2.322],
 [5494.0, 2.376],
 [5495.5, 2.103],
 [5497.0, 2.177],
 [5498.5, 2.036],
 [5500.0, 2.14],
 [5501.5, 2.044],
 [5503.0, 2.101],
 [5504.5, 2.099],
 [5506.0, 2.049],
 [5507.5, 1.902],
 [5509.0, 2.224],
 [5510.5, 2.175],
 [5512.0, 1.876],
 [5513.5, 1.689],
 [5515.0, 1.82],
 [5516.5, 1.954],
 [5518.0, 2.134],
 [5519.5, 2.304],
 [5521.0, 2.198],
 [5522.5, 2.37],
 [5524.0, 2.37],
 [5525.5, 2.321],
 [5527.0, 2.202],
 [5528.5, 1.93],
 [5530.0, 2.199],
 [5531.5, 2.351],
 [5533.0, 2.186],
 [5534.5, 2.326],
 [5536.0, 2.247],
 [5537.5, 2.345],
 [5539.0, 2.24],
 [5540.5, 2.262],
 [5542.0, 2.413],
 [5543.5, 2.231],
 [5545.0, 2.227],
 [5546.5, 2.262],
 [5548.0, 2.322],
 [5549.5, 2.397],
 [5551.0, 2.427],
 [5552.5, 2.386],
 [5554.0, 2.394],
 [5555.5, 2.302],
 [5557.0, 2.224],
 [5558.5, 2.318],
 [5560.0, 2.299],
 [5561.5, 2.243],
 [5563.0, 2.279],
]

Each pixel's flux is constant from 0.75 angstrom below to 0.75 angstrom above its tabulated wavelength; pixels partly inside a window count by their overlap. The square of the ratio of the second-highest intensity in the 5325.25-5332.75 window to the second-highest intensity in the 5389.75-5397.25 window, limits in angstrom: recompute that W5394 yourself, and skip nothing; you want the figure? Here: 0.77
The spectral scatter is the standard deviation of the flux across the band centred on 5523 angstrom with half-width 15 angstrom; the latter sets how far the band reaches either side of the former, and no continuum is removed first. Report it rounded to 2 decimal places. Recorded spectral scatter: 0.20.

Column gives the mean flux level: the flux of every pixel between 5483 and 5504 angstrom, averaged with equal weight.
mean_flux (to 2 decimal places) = 2.14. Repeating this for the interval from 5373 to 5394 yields 2.12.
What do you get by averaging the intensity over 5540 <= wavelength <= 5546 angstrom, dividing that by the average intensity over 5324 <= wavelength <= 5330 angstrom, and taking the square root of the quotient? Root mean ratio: 1.26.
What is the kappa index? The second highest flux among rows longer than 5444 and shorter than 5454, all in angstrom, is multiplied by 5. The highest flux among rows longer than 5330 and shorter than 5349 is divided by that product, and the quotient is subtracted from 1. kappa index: 0.81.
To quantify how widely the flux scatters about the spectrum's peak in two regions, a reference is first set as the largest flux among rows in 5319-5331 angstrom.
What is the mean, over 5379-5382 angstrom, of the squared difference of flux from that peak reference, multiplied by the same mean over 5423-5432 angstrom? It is 0.0059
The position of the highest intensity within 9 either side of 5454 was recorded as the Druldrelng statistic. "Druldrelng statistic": 5459.5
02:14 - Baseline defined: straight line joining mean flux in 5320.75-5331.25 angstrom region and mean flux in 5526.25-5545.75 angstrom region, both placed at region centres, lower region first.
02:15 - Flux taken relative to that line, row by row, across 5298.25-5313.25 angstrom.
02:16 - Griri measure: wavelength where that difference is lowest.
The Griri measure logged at 5299.0 angstrom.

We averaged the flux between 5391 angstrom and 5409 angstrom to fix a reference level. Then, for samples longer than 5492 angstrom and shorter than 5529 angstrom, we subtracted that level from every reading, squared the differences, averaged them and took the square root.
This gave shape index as 0.33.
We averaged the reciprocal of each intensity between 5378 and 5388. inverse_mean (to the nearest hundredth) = 0.46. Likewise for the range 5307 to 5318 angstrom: 0.49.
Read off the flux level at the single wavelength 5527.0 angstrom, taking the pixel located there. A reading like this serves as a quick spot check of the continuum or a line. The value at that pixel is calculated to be 2.202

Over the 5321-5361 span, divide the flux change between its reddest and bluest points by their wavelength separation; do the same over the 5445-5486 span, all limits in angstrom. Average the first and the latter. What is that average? 0.011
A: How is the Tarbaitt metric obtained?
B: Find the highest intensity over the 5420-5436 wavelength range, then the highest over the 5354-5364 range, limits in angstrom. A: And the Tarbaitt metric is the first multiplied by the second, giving 5.21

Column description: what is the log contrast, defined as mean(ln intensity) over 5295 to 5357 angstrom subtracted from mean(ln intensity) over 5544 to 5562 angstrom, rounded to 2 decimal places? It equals 0.23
